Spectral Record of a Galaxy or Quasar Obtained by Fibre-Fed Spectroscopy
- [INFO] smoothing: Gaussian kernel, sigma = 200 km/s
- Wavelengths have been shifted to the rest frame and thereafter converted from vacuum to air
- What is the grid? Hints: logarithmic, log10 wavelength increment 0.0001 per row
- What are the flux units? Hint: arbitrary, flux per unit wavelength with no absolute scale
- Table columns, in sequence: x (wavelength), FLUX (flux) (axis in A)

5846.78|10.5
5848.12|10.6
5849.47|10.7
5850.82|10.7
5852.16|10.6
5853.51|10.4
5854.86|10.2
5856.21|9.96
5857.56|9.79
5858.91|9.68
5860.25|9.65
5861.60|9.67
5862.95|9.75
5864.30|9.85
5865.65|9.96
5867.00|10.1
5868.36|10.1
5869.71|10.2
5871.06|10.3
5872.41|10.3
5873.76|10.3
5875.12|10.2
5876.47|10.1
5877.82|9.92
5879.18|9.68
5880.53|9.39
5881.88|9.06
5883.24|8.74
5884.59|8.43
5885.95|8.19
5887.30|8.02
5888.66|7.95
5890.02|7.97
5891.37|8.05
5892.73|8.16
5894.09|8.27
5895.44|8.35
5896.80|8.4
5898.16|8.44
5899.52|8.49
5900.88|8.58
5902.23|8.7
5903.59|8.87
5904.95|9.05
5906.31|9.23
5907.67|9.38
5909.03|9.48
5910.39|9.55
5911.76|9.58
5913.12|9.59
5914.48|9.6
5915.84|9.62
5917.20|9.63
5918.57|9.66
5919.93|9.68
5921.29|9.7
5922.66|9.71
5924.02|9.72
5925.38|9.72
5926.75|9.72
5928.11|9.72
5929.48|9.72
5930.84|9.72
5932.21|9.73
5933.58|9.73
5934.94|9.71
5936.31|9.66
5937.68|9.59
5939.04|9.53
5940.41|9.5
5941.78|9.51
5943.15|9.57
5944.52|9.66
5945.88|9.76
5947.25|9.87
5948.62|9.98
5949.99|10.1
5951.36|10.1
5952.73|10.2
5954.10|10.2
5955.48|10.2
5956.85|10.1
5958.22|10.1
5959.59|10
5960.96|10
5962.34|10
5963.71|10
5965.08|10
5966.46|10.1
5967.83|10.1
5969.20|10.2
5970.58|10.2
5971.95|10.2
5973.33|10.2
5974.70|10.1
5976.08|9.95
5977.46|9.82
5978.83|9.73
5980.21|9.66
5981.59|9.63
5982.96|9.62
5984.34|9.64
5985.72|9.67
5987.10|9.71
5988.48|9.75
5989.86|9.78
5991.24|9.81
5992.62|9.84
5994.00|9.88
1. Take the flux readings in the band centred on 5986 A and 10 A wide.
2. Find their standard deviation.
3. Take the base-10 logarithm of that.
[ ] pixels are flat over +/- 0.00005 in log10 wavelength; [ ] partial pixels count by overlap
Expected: -1.2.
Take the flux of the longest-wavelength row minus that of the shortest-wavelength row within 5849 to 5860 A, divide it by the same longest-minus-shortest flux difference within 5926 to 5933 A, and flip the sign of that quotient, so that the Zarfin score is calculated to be 102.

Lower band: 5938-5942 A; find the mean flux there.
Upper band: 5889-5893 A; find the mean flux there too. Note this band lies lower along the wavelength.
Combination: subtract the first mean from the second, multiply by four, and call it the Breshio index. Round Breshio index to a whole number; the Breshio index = -6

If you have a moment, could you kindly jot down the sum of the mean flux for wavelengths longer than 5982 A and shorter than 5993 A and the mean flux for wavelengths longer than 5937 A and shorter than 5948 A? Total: 19.4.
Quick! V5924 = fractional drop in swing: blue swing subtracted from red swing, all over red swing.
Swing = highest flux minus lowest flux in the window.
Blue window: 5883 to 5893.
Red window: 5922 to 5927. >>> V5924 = -78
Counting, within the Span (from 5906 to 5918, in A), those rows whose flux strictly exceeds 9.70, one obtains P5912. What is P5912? 0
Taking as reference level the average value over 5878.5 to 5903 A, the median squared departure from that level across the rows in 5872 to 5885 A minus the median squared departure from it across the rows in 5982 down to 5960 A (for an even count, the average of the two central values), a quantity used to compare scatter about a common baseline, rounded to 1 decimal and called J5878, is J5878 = -0.5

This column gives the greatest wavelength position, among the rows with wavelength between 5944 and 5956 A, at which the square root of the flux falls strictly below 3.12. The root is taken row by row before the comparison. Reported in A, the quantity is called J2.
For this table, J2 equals 5944.52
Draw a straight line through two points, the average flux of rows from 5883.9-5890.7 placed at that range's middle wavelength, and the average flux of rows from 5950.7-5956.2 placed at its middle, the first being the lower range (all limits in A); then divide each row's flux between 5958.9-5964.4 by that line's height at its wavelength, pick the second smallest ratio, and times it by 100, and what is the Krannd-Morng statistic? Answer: 96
